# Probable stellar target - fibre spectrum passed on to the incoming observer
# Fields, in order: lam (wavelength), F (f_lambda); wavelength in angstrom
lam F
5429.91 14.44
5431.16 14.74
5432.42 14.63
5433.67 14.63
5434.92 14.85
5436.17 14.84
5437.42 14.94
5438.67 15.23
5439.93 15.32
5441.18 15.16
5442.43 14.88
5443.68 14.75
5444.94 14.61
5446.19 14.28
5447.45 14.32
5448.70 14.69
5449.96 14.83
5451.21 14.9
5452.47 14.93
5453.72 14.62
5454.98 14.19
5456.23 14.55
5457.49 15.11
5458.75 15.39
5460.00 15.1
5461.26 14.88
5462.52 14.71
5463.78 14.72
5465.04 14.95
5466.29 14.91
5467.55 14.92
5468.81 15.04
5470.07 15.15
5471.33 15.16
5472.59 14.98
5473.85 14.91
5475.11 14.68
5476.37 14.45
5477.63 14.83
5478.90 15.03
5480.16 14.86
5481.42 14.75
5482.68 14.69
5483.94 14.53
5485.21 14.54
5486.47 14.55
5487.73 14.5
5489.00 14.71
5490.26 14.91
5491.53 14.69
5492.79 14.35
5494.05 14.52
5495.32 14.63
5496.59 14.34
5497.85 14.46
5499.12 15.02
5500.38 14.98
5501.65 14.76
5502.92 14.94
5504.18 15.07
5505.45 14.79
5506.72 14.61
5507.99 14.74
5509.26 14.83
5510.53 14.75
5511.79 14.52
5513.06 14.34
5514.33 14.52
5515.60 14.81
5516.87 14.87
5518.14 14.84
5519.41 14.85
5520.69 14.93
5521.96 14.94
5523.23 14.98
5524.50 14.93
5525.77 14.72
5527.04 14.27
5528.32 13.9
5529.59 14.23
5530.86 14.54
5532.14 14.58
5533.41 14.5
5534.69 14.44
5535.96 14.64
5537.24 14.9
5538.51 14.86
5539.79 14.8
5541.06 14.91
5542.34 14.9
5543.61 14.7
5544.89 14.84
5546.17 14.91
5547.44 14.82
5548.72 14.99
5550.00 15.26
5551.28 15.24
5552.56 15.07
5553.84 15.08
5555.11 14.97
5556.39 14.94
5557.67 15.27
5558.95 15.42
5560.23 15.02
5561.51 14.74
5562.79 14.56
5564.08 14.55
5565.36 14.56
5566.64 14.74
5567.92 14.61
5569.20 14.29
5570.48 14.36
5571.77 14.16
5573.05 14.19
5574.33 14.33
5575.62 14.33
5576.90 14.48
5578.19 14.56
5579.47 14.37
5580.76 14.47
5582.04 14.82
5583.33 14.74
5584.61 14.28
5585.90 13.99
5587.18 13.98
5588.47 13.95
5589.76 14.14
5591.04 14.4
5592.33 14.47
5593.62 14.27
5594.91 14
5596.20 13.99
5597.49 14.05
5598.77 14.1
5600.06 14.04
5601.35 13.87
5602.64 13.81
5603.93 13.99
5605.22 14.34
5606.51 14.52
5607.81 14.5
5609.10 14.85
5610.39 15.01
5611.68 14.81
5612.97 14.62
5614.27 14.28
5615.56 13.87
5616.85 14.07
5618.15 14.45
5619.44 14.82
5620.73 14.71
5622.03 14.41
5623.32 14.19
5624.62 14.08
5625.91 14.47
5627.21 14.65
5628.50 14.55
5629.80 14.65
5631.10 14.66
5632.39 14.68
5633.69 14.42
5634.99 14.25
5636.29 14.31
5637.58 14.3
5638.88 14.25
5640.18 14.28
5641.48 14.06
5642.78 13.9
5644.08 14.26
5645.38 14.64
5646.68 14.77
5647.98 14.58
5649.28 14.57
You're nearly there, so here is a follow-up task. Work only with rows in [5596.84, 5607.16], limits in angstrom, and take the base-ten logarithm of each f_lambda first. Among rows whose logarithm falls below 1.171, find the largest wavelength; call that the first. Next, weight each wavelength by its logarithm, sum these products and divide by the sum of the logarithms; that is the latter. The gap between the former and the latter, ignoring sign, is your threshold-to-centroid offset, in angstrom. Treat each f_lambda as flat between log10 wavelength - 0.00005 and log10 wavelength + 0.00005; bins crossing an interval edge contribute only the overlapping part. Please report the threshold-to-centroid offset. 4.5 angstrom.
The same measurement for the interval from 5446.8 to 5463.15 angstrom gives 7.5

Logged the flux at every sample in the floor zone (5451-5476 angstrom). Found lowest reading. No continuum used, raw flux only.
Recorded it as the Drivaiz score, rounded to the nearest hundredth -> 14.19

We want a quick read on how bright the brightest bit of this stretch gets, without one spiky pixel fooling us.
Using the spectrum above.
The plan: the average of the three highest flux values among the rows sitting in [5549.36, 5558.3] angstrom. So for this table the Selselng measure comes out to 15.3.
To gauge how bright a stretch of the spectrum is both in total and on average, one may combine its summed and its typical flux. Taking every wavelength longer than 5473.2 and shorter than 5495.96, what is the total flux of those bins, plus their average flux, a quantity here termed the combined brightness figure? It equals 279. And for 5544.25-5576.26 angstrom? 384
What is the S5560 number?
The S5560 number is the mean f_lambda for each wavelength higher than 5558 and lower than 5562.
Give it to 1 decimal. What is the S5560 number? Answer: 15.1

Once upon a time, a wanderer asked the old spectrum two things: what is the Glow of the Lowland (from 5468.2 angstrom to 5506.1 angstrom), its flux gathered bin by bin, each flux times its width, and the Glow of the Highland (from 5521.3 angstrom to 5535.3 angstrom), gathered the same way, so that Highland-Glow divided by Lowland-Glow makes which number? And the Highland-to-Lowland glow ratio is 0.4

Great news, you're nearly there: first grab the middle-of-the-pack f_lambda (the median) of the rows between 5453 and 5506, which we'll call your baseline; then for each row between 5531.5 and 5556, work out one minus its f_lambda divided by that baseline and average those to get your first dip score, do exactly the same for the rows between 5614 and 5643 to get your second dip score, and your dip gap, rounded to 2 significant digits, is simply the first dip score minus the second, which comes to -0.034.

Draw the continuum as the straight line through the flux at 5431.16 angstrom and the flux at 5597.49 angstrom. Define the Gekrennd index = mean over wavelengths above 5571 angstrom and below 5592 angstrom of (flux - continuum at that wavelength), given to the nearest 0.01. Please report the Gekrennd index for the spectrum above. 0.21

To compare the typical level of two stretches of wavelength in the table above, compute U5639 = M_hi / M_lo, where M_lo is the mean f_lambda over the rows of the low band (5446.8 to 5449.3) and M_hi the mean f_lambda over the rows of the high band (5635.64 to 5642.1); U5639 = 0.98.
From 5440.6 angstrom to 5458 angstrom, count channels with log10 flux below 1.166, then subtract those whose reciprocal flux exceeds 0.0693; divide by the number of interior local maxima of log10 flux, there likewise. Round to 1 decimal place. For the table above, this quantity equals 3.0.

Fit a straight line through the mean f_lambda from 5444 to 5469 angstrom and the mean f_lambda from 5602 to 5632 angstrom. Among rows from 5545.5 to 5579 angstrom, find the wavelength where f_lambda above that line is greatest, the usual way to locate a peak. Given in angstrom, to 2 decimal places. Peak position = 5558.95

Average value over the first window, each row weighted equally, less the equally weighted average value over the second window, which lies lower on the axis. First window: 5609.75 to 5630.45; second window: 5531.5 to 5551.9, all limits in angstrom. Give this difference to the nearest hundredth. -0.35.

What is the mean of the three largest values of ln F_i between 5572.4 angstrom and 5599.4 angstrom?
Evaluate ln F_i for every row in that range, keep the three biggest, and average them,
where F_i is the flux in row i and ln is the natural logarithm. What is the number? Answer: 2.69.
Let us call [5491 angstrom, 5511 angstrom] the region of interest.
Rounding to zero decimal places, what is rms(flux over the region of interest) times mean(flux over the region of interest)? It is 217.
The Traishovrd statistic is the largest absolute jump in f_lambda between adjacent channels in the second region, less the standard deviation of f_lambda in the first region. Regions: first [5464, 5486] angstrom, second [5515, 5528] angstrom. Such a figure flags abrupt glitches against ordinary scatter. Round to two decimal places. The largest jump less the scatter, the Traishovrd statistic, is 0.24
